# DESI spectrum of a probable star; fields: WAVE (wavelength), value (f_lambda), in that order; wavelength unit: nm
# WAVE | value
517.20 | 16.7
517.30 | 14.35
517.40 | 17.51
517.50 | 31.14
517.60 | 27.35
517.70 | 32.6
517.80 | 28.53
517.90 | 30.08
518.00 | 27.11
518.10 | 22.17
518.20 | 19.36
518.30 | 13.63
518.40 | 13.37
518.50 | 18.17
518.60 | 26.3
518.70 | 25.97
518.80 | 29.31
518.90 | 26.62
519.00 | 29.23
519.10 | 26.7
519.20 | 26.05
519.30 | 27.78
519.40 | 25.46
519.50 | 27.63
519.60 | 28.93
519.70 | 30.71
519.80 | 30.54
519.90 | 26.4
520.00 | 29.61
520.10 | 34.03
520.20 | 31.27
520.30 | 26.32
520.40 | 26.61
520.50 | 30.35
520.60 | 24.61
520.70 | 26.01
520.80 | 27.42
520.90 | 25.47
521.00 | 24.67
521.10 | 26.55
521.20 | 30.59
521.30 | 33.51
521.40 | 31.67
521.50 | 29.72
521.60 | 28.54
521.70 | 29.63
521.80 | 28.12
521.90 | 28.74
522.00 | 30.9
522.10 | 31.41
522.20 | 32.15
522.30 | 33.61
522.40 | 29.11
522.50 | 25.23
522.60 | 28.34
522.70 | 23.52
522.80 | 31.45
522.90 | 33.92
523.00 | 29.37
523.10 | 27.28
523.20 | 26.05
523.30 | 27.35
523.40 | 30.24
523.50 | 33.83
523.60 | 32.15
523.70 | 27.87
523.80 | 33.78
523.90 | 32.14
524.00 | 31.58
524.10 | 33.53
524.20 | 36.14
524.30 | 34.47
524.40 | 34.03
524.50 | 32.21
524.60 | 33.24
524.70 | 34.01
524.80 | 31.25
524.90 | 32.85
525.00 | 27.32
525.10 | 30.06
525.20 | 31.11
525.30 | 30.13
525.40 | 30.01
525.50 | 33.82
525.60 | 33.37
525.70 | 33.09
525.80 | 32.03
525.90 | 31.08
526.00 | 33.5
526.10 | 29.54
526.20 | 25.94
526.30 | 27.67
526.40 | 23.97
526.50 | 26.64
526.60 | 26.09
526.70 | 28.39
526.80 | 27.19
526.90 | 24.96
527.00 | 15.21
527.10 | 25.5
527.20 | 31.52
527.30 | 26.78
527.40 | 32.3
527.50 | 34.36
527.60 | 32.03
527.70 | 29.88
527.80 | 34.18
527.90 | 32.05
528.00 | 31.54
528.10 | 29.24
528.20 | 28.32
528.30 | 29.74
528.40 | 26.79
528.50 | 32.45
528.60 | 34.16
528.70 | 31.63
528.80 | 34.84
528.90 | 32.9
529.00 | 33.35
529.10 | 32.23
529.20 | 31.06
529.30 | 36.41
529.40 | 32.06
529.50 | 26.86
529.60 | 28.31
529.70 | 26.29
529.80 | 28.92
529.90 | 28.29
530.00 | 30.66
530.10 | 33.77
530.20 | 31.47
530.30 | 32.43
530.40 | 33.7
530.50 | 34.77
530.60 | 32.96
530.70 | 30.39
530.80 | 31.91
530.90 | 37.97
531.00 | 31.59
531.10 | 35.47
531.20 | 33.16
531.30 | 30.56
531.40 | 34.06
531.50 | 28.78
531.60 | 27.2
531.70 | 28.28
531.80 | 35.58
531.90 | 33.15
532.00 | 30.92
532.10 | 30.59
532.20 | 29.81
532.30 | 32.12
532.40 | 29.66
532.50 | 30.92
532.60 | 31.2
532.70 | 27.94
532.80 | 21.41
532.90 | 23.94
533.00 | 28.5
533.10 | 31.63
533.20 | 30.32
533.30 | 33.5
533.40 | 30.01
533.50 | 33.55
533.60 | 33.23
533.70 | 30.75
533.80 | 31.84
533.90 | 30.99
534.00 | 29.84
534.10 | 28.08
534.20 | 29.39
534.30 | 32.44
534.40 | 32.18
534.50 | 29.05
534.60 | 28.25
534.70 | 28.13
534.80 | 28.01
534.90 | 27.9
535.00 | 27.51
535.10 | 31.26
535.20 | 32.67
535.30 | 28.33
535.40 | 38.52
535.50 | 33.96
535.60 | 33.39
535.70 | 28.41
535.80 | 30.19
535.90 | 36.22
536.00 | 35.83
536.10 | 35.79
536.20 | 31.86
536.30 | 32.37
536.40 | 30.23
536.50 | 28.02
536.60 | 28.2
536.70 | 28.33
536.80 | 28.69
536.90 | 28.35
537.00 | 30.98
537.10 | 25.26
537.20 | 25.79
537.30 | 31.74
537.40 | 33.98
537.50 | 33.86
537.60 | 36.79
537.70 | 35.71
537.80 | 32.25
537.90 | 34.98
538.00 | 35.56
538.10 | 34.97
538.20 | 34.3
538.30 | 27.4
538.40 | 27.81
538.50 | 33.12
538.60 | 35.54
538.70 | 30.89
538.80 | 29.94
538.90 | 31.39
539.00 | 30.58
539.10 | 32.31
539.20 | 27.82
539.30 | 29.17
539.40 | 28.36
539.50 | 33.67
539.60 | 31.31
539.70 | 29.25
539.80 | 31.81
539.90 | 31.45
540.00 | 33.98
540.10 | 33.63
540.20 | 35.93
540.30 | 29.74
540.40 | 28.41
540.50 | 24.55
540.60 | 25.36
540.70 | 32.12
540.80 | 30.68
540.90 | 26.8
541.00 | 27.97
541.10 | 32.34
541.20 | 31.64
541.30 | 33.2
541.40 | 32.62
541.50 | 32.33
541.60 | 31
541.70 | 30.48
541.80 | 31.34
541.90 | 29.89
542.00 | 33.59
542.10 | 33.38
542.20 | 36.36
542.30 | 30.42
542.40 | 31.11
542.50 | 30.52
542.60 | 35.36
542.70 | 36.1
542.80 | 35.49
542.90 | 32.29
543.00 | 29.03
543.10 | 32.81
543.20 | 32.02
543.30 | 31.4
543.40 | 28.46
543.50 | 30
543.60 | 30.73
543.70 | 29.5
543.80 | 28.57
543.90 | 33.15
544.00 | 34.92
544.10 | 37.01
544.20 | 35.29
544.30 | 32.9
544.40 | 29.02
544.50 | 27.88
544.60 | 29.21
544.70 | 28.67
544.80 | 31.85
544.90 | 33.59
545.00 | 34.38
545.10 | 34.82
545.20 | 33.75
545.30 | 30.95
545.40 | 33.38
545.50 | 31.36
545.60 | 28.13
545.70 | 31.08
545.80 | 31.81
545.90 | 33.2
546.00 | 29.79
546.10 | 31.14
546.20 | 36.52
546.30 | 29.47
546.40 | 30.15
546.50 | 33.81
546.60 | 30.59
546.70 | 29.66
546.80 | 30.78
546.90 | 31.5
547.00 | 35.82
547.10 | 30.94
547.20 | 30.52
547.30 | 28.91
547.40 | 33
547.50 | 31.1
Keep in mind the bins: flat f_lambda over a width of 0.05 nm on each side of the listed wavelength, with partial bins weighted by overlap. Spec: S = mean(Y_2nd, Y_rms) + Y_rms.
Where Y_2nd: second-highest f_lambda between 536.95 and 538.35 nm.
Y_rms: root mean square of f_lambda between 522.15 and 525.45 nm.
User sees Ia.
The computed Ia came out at 64.4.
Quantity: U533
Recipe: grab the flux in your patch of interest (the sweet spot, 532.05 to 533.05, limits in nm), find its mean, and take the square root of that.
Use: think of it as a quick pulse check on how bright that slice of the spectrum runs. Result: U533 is 5.3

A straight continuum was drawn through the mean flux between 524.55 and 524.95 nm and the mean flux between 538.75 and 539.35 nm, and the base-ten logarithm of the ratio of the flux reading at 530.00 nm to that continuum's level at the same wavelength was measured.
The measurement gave -0.017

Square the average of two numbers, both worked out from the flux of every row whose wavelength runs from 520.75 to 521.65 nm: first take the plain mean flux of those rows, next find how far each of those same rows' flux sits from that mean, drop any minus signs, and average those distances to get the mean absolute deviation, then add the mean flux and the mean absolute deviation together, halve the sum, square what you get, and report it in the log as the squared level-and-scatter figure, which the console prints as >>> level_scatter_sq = 241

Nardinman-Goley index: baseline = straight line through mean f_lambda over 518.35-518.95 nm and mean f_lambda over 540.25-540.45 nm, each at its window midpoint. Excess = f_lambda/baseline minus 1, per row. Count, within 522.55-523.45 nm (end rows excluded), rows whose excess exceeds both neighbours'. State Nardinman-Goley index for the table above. 1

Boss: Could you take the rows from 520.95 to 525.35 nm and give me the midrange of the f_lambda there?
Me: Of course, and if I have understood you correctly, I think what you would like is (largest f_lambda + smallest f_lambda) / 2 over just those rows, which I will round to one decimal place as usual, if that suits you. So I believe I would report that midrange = 29.8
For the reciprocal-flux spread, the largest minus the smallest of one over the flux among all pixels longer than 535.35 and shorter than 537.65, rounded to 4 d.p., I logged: 0.0136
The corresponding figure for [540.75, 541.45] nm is 0.0072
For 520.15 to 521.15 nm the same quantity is 0.0087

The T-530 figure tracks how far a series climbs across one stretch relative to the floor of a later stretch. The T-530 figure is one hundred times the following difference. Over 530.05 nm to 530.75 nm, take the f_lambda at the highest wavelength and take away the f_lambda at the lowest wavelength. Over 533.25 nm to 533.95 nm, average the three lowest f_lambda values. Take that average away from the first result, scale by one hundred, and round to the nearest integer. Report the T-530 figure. -3396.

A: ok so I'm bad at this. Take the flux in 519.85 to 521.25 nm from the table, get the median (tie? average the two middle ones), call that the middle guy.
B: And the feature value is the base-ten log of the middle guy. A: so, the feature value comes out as 1.42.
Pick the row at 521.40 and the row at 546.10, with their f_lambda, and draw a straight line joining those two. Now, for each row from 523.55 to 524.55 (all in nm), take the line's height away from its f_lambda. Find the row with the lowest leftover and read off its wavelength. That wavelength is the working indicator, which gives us 523.70 nm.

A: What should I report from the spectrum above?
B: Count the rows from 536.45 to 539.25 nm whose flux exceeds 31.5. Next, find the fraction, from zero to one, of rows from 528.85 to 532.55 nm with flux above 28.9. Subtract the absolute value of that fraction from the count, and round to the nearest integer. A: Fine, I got 12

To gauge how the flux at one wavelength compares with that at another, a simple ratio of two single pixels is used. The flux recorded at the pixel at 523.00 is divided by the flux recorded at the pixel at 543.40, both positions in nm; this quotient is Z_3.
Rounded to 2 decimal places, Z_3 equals 1.03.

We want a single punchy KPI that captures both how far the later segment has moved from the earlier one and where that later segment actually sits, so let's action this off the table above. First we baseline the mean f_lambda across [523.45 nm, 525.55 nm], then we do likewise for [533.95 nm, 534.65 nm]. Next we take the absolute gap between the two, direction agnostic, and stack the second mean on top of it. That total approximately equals 32.2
